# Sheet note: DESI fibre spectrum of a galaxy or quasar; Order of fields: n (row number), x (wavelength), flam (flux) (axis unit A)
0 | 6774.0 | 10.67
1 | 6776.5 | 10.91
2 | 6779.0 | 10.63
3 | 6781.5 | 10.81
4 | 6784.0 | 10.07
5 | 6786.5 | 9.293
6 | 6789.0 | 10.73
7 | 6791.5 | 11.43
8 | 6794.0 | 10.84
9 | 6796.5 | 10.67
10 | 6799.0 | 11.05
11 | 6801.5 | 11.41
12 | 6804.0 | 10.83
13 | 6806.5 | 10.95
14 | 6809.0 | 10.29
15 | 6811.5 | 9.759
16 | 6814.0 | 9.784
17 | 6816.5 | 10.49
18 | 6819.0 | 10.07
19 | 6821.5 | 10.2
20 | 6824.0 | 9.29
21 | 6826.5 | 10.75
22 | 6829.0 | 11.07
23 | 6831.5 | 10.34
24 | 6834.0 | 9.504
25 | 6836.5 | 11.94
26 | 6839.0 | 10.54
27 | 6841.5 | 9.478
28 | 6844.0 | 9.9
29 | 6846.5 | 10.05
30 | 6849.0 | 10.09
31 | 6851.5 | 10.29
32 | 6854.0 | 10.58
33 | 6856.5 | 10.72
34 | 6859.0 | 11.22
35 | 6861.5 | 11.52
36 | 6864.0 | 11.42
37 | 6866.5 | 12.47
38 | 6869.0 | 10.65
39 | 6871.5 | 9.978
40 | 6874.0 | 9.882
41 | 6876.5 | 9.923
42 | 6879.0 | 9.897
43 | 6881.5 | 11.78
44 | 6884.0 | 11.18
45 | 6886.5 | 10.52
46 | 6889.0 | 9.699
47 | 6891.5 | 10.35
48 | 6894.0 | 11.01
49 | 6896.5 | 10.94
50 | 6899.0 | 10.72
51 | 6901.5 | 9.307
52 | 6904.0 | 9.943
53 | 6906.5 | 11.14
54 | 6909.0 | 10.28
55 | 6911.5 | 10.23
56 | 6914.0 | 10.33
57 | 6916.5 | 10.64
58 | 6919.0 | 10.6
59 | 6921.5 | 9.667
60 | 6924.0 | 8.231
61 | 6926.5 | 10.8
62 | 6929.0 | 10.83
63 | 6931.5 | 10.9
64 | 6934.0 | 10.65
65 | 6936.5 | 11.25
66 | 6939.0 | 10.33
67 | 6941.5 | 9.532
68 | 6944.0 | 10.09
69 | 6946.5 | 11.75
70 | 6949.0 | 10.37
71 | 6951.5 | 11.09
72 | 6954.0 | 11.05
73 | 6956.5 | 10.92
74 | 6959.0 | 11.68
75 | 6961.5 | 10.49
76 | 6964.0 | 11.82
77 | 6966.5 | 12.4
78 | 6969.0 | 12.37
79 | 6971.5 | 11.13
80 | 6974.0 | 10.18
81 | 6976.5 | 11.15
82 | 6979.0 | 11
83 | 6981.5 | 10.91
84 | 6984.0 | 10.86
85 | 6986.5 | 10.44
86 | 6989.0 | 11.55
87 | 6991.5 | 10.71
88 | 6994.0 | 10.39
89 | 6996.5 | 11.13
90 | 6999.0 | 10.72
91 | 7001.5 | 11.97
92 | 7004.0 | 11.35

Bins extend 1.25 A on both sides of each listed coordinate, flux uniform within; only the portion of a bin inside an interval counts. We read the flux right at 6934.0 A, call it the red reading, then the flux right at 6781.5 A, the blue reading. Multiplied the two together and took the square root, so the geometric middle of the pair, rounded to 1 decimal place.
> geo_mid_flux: 10.7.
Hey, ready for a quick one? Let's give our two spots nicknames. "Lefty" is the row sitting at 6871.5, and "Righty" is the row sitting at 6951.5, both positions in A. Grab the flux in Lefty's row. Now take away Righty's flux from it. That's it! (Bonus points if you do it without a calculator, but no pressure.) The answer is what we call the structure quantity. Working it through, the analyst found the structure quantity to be -1.1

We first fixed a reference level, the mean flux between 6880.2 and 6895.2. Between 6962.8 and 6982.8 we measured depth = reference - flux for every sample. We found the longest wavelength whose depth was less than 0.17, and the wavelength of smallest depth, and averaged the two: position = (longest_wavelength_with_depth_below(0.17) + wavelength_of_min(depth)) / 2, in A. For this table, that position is 6974.0 A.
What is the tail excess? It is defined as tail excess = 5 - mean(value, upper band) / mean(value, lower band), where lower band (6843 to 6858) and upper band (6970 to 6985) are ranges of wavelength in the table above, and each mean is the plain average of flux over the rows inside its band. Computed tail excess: 3.94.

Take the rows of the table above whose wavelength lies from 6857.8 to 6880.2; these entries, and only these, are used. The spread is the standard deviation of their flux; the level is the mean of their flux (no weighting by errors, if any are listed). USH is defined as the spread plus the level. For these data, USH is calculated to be 11.7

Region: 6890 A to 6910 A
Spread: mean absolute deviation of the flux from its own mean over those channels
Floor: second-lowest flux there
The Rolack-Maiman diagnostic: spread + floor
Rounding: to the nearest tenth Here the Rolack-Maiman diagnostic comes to 10.4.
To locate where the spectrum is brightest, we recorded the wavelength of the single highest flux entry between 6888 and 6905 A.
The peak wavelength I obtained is 6894.0 A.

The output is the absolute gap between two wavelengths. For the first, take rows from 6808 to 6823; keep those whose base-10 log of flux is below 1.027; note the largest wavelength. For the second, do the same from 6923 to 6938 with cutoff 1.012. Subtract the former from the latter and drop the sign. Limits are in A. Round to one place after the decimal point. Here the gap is 102.5 A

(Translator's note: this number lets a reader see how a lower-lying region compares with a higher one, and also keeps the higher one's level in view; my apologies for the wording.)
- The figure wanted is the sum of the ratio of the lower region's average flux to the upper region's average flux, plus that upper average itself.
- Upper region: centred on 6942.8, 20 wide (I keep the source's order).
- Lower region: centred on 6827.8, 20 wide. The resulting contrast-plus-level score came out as 11.6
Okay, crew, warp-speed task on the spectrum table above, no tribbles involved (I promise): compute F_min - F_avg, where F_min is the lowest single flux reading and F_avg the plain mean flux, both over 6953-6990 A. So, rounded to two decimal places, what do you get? -1.02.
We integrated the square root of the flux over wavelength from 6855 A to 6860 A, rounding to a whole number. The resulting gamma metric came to 17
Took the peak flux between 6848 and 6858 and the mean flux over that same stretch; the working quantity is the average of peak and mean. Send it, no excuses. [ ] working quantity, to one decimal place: 10.6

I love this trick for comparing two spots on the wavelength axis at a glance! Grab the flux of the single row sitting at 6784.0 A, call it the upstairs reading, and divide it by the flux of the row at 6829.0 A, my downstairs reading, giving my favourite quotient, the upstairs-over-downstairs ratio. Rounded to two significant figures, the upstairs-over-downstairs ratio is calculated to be 0.91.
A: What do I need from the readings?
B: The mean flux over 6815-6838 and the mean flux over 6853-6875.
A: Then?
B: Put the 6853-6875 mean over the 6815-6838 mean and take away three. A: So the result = -1.95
